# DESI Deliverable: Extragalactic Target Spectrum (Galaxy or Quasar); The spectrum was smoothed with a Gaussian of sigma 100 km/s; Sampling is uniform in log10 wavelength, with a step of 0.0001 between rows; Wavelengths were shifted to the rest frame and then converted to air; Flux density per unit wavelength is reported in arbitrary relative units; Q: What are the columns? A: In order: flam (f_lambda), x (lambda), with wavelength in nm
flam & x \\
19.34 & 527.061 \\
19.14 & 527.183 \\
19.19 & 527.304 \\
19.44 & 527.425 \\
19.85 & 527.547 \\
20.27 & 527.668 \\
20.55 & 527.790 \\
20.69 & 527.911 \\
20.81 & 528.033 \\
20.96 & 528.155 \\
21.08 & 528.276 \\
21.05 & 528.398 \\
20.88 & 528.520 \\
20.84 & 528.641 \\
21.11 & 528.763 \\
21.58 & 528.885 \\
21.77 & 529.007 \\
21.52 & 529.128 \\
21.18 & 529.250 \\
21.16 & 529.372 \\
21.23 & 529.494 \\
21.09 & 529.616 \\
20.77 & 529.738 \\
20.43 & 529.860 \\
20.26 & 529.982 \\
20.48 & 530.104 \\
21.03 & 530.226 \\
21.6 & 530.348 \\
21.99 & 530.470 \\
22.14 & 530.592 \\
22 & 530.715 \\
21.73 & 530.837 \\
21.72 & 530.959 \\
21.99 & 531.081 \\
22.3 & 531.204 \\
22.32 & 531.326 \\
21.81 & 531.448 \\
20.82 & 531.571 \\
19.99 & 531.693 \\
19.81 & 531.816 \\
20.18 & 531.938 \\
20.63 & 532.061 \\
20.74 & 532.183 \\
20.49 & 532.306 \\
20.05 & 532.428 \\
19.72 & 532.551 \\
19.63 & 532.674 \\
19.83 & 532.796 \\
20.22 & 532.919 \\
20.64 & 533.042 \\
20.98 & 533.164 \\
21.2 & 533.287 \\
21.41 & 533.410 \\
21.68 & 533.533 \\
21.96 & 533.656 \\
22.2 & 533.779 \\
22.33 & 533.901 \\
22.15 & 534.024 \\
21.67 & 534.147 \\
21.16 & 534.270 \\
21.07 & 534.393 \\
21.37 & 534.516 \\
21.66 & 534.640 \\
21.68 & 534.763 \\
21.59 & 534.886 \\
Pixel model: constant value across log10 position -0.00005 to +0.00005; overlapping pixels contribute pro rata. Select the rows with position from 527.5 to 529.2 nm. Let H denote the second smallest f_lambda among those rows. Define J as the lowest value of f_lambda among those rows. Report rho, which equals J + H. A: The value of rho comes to 40.1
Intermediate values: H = 20.27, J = 19.85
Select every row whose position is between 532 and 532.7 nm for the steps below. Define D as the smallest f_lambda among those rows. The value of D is 19.63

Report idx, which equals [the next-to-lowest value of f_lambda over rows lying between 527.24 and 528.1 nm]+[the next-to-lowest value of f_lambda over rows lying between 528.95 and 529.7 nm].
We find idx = 40.6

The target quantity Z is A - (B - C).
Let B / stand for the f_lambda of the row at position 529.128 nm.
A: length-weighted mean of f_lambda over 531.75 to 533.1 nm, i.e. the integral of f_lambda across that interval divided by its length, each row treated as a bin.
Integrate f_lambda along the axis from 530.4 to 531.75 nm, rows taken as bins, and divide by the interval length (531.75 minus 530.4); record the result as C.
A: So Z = 20.4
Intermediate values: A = 20.2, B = 21.52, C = 21.7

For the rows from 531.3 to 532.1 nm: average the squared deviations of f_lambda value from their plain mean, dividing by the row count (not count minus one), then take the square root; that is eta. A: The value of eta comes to 0.9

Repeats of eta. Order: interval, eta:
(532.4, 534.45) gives 0.9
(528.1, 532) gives 0.7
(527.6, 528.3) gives 0.3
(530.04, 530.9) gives 0.6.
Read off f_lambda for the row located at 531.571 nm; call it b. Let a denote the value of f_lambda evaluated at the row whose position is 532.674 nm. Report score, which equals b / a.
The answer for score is 1.06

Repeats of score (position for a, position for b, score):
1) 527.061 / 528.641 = 1.08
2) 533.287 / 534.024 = 1.04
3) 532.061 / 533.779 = 1.08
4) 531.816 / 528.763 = 1.07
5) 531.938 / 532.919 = 1.00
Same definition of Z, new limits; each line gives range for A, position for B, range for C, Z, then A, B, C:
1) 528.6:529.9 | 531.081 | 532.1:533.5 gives 19.7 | 21.2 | 21.99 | 20.5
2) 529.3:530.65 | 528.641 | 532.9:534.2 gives 21.8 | 21.1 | 20.84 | 21.5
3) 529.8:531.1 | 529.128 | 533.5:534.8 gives 21.6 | 21.4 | 21.52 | 21.7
